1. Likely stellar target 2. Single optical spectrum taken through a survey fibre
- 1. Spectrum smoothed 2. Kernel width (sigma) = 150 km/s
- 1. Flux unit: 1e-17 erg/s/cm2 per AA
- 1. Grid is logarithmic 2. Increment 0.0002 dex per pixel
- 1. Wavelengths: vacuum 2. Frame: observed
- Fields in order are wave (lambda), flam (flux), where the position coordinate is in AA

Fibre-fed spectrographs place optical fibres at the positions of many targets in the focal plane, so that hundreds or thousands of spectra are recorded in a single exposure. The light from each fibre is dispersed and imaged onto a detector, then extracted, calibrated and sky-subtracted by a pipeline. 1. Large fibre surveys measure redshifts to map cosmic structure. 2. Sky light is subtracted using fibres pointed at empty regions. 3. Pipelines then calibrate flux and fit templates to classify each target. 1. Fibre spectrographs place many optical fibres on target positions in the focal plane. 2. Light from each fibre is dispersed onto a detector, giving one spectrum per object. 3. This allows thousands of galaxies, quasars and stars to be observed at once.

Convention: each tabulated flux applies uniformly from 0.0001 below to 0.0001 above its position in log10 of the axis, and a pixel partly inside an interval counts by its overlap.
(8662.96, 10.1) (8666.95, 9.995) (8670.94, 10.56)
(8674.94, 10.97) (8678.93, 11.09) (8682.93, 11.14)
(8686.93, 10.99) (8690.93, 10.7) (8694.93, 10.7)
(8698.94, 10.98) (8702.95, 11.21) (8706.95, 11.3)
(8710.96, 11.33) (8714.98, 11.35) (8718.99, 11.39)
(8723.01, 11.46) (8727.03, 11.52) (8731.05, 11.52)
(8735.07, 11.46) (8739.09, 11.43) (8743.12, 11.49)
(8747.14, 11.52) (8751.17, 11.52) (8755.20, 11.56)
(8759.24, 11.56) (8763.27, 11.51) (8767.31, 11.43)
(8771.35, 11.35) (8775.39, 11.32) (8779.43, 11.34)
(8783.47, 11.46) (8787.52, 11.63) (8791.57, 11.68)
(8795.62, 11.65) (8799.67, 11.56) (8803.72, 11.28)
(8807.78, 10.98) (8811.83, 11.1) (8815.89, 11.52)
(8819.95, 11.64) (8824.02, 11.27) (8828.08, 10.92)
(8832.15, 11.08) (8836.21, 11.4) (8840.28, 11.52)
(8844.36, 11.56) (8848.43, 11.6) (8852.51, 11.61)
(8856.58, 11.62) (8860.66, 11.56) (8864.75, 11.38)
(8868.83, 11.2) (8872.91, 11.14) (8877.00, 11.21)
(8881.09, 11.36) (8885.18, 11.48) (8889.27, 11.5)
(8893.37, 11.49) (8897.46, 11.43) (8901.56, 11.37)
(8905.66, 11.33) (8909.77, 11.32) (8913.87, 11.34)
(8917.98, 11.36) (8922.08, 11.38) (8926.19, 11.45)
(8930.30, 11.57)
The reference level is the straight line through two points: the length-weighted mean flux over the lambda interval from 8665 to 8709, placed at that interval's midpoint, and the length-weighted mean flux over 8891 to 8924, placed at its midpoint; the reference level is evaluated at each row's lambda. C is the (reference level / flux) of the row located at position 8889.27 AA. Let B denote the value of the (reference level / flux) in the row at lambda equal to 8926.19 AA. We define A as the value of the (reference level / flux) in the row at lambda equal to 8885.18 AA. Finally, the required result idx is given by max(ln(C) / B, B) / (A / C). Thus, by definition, 0.997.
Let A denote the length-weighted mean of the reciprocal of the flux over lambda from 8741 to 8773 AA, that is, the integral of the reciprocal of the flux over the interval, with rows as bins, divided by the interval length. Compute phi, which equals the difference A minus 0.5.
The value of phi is -0.413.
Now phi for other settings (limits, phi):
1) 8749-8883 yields -0.412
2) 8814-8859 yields -0.412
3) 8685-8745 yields -0.411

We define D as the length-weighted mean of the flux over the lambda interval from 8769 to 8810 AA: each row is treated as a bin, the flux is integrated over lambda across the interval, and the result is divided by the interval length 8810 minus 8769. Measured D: 11.4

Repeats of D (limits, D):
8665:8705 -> 10.8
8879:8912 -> 11.4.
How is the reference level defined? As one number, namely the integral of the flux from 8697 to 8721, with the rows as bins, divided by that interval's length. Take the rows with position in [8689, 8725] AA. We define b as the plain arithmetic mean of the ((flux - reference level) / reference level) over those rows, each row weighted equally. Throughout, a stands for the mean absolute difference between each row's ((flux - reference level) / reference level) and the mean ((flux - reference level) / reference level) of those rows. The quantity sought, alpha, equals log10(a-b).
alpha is -1.5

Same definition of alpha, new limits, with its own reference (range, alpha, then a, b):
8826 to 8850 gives -1.9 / 0.0205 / 0.008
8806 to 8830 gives -1.6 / 0.0212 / -0.002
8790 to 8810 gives -2.2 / 0.0213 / 0.015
